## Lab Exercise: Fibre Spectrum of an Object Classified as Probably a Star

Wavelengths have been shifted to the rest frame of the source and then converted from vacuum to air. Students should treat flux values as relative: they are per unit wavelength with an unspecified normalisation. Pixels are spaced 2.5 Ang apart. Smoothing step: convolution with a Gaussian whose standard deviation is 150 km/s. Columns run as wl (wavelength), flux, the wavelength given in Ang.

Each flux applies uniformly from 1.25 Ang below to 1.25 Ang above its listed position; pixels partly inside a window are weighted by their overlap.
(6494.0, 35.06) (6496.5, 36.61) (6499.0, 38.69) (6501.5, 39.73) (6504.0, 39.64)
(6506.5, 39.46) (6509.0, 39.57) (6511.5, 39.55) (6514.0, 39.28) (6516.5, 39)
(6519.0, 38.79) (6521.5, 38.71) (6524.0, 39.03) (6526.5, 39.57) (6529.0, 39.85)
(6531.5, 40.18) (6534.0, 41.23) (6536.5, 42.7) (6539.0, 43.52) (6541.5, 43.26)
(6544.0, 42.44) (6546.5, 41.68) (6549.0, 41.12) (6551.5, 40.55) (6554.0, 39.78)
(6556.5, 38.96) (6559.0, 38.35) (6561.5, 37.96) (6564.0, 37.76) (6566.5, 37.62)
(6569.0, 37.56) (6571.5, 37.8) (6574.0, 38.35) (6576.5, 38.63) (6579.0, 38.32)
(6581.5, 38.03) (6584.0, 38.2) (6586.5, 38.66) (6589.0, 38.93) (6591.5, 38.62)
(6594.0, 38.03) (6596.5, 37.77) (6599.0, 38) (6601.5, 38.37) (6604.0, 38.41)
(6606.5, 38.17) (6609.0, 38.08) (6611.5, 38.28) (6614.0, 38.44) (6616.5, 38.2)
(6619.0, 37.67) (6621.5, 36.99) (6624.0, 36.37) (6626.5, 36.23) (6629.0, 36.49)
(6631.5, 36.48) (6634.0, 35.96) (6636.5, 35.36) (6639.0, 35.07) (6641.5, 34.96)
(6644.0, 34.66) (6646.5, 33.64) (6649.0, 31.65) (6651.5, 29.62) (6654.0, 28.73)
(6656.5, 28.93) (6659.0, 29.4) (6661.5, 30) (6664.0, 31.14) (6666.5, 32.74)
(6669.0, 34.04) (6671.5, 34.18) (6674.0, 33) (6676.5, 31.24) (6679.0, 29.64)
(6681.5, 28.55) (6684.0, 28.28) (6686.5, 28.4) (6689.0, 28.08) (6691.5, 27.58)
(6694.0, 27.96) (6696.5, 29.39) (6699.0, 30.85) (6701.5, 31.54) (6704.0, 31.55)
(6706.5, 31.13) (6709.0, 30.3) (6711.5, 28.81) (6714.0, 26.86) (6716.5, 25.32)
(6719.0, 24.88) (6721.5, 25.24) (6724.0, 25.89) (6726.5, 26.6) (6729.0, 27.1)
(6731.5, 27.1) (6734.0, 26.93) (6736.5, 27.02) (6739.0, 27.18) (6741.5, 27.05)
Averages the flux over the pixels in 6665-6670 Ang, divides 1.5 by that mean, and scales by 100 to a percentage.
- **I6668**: 4.5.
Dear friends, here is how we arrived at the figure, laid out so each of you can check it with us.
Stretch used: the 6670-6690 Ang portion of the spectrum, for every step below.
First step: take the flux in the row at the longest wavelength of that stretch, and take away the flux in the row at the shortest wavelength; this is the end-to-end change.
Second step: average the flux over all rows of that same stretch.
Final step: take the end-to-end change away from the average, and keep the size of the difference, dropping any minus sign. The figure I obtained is 36.3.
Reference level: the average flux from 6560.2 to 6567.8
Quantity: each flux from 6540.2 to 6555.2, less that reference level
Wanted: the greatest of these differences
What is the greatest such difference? 5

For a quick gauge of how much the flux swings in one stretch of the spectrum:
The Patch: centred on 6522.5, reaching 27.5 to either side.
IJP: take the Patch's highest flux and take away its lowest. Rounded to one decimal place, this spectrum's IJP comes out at 6.9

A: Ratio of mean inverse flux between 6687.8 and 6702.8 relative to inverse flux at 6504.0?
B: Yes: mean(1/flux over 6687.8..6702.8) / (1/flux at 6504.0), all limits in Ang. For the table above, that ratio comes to 1.36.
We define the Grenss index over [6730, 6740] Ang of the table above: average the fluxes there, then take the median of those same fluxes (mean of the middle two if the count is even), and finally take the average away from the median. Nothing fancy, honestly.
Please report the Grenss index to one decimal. 0.0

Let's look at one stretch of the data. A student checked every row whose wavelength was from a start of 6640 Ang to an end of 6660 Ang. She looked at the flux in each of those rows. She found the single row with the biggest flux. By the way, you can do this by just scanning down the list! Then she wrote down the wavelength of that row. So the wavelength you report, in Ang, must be 6641.5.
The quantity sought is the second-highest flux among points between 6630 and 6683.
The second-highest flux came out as 35.96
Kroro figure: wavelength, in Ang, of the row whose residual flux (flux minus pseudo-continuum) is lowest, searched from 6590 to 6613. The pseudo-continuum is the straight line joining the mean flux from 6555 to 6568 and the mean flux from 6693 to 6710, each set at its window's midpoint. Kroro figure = 6596.5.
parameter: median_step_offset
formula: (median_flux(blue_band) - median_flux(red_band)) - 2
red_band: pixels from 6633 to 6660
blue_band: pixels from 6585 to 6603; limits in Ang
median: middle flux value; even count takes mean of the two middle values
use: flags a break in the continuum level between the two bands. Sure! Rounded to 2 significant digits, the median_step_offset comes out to 2.7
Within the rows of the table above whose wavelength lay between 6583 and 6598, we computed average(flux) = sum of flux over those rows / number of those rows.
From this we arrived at 38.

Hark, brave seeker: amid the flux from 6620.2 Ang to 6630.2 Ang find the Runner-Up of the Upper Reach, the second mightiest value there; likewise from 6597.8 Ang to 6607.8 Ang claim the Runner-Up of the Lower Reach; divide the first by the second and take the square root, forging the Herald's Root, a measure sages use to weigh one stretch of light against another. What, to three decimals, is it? 0.975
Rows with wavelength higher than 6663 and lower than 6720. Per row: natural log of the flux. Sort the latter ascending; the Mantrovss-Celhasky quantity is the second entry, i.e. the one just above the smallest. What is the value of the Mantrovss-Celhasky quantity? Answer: 3.23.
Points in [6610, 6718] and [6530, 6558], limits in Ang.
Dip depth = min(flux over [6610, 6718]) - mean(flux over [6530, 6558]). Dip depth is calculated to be -16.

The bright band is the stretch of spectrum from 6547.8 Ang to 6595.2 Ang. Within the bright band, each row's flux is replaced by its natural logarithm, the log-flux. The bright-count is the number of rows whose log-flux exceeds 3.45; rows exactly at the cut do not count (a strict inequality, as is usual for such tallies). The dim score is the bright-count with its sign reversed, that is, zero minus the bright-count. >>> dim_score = -19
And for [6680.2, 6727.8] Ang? -2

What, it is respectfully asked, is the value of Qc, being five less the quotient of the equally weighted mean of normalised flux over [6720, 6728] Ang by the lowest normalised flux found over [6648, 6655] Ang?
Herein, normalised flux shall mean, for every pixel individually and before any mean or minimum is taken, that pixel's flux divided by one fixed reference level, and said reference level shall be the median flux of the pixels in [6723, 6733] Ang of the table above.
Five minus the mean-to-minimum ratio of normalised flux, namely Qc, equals 4.10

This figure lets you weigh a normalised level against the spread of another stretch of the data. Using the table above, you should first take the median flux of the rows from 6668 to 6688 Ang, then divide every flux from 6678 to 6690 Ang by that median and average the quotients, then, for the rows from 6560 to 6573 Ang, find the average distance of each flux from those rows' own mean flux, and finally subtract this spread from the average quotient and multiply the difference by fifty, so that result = 41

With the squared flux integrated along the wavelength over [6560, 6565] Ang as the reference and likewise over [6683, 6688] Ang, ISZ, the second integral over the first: 0.56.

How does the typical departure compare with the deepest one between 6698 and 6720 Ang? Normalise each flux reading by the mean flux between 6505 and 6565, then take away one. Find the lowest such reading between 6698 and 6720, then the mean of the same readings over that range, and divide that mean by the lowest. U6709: 0.73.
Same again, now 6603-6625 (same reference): 0.60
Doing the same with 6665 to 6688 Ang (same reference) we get 0.76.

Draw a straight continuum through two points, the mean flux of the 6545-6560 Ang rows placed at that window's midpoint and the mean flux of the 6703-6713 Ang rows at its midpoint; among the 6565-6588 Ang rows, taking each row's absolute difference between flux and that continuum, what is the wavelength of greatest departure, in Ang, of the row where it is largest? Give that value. 6566.5 Ang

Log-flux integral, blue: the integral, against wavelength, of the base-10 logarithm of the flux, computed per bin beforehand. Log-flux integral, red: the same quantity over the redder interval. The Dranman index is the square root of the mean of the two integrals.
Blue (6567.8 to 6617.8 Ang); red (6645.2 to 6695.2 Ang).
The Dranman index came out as 8.75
